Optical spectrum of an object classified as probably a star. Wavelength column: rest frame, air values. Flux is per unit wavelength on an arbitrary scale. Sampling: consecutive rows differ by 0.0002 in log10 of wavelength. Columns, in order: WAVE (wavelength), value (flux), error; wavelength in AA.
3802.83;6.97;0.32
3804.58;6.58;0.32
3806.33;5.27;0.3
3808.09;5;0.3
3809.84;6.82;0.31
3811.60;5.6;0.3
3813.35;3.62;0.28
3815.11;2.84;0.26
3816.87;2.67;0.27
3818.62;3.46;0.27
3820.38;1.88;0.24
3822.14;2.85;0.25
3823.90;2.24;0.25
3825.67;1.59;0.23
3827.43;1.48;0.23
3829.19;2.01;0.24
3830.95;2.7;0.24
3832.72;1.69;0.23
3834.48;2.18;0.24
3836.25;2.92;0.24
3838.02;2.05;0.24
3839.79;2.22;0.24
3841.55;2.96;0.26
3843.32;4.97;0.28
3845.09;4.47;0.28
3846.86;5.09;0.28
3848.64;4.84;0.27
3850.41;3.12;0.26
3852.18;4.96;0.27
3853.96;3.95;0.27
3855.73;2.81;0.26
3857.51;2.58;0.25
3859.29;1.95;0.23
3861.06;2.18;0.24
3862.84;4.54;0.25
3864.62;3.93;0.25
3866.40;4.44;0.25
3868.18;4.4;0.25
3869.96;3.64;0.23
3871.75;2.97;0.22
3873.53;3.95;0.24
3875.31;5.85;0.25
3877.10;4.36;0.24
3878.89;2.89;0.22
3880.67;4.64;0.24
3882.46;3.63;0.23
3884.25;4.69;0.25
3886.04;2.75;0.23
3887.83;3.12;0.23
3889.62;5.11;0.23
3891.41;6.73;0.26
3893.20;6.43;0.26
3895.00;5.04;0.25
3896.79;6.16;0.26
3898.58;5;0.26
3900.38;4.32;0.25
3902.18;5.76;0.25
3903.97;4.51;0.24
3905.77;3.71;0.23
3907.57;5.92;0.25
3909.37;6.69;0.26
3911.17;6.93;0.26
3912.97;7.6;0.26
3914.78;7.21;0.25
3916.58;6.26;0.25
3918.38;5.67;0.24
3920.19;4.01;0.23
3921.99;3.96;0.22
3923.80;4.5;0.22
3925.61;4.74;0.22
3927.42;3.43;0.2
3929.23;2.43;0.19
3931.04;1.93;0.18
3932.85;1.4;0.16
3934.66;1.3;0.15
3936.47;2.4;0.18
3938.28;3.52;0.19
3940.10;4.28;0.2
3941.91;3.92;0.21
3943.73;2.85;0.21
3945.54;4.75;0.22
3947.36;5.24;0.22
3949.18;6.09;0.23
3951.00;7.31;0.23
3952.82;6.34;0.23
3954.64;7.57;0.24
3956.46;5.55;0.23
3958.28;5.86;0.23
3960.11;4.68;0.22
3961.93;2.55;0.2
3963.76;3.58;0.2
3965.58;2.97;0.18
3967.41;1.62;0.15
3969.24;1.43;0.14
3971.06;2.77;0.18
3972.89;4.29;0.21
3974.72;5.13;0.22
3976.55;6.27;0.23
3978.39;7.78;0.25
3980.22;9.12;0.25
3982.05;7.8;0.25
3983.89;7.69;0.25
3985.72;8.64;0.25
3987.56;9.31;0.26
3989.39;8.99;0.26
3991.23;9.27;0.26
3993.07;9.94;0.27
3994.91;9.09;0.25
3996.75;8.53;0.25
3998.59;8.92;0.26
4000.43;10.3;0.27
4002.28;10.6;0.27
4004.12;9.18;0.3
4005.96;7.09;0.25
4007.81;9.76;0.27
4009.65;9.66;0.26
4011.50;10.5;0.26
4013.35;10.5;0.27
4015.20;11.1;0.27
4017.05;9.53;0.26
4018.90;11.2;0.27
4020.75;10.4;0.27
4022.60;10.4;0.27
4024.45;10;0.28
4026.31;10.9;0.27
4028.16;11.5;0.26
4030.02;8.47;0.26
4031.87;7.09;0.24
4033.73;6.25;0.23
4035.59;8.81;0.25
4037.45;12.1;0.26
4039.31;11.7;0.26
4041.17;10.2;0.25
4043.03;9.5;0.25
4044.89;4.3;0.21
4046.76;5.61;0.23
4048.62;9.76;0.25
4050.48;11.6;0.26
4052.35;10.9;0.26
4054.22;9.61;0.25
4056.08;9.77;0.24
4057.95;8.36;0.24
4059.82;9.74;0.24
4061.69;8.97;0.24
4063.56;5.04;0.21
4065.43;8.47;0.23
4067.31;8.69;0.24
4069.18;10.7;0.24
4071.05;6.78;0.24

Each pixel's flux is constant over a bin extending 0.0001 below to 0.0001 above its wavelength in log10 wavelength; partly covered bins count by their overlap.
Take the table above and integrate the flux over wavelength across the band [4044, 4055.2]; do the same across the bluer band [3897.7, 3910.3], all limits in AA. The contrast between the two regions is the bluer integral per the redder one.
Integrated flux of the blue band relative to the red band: 0.67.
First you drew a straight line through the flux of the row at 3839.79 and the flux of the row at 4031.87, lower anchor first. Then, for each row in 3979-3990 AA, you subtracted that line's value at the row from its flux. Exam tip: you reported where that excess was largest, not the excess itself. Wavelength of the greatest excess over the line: 3987.56 AA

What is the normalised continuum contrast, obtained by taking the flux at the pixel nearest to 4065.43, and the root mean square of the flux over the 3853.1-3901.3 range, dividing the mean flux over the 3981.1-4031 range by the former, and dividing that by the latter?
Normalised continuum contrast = 0.262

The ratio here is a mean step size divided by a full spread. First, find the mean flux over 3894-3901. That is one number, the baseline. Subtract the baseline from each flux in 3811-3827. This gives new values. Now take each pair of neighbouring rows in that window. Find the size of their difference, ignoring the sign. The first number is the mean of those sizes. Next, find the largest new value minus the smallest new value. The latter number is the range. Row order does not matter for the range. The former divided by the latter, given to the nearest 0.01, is 0.23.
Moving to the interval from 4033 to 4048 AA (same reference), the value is 0.27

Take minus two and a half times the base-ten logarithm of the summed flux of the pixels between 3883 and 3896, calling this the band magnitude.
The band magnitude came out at -3.82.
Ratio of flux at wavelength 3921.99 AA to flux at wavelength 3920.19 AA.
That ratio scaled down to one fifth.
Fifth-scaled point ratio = 0.20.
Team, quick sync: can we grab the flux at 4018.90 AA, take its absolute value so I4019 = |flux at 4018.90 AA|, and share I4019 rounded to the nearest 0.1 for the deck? 11.2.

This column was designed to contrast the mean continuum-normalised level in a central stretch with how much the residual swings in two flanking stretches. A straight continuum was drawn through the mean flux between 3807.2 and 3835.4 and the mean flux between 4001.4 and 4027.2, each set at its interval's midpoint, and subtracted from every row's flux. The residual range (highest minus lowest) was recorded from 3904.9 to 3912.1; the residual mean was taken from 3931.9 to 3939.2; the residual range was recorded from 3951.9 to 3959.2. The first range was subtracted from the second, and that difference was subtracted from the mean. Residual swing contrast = -4.1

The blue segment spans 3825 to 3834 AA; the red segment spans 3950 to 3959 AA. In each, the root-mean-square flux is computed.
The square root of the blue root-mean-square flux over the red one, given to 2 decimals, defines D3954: 0.54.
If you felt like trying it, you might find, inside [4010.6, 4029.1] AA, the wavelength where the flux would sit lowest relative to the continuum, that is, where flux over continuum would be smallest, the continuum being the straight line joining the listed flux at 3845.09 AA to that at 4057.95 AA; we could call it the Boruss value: 4017.05 AA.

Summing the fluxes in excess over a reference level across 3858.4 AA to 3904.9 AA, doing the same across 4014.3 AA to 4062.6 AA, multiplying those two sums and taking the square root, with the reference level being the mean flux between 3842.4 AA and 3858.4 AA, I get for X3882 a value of 31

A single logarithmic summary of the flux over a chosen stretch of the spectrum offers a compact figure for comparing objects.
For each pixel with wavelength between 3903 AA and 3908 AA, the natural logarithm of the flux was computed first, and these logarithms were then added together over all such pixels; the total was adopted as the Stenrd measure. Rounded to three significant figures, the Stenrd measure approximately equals 4.60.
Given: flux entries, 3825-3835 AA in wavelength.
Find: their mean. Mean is 1.9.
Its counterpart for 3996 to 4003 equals 9.6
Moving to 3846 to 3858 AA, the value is 3.9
